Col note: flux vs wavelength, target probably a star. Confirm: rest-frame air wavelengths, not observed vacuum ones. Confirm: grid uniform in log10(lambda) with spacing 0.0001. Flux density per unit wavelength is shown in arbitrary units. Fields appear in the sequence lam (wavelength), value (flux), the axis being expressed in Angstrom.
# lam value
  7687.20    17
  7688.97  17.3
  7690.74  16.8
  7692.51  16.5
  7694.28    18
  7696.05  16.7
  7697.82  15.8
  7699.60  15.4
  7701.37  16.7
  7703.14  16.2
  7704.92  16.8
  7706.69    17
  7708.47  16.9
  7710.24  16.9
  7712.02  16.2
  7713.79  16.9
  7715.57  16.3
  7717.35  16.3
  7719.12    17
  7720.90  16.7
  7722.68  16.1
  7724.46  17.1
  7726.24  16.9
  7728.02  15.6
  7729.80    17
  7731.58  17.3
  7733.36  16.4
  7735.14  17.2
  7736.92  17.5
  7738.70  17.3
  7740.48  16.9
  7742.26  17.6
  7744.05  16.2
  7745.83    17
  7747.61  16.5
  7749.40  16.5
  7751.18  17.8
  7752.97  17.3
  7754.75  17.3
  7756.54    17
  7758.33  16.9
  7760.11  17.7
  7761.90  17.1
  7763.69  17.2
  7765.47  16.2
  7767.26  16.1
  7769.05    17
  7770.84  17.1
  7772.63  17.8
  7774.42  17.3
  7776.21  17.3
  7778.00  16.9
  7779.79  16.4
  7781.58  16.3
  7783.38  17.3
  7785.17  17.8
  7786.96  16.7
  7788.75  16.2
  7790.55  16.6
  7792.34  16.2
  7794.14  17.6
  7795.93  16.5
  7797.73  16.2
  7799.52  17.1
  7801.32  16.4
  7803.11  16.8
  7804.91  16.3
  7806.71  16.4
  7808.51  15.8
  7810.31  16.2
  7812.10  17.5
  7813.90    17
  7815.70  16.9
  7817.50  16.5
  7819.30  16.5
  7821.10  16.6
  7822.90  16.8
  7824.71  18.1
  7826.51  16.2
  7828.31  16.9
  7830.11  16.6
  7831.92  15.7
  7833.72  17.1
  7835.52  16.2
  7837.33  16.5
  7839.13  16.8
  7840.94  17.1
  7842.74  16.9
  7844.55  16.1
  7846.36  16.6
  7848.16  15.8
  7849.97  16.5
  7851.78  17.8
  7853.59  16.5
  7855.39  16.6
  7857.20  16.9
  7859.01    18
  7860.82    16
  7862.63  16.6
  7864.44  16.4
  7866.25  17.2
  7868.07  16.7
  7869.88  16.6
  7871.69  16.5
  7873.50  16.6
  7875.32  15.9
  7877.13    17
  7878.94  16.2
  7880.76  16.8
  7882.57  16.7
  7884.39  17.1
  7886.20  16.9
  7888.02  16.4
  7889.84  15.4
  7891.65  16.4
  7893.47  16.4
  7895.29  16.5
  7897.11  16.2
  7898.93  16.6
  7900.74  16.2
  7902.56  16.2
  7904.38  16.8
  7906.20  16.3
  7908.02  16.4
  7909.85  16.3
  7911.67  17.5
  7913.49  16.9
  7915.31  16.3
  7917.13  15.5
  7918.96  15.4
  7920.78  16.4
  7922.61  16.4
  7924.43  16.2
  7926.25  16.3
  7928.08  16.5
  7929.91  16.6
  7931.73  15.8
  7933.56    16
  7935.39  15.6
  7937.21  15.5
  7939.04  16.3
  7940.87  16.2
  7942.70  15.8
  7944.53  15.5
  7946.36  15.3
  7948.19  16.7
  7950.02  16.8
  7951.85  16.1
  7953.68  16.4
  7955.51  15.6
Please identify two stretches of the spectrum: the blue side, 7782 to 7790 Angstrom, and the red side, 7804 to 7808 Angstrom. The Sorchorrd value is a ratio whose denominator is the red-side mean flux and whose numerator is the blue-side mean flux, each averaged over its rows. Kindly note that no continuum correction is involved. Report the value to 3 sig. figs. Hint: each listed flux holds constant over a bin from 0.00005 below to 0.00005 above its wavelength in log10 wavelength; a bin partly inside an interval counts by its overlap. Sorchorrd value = 1.04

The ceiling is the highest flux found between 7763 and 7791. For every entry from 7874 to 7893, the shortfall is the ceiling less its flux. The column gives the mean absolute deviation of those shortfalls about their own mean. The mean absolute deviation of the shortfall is 0.42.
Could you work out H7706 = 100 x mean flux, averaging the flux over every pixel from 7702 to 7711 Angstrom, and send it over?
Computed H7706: 1676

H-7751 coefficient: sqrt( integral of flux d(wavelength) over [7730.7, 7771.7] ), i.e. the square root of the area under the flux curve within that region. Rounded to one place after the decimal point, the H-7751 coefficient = 26.4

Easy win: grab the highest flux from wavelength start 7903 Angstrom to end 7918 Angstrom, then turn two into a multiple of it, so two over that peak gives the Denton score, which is 0.114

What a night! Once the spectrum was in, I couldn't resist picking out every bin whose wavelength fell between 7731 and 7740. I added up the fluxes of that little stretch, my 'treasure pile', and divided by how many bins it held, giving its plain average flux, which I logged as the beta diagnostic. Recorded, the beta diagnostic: 17.1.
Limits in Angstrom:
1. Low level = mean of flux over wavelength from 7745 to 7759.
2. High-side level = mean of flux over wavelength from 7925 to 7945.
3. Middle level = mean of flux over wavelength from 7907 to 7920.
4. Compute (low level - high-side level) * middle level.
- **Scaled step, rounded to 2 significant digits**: 17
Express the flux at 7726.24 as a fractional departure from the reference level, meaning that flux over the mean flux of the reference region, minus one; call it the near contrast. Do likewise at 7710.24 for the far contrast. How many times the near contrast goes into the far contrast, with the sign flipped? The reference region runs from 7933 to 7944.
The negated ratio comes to -1.00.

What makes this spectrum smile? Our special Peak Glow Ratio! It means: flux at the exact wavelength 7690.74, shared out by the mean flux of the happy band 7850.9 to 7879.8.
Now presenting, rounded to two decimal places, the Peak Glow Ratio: 1.00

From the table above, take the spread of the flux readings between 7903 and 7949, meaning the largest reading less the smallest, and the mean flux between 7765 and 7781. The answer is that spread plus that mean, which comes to 19.1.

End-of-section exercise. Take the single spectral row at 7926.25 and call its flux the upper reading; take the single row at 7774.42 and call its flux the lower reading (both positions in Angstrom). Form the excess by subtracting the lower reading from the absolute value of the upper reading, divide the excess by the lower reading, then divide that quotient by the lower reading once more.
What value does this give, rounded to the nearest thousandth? -0.003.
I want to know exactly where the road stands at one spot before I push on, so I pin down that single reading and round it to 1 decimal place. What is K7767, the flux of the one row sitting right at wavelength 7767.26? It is 16.1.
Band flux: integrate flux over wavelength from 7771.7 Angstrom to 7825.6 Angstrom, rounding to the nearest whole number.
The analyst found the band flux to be 905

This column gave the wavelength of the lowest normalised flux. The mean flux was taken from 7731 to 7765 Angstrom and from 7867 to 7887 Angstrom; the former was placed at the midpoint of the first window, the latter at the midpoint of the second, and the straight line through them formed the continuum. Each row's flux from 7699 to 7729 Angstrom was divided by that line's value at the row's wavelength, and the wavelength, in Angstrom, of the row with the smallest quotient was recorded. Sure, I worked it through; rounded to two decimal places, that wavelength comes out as 7699.60 Angstrom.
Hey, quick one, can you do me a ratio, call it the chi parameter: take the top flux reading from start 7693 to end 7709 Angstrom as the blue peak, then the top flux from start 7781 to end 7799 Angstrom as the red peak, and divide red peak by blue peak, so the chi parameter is 0.99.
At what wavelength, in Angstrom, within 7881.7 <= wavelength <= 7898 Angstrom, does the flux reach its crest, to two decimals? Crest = 7884.39 Angstrom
